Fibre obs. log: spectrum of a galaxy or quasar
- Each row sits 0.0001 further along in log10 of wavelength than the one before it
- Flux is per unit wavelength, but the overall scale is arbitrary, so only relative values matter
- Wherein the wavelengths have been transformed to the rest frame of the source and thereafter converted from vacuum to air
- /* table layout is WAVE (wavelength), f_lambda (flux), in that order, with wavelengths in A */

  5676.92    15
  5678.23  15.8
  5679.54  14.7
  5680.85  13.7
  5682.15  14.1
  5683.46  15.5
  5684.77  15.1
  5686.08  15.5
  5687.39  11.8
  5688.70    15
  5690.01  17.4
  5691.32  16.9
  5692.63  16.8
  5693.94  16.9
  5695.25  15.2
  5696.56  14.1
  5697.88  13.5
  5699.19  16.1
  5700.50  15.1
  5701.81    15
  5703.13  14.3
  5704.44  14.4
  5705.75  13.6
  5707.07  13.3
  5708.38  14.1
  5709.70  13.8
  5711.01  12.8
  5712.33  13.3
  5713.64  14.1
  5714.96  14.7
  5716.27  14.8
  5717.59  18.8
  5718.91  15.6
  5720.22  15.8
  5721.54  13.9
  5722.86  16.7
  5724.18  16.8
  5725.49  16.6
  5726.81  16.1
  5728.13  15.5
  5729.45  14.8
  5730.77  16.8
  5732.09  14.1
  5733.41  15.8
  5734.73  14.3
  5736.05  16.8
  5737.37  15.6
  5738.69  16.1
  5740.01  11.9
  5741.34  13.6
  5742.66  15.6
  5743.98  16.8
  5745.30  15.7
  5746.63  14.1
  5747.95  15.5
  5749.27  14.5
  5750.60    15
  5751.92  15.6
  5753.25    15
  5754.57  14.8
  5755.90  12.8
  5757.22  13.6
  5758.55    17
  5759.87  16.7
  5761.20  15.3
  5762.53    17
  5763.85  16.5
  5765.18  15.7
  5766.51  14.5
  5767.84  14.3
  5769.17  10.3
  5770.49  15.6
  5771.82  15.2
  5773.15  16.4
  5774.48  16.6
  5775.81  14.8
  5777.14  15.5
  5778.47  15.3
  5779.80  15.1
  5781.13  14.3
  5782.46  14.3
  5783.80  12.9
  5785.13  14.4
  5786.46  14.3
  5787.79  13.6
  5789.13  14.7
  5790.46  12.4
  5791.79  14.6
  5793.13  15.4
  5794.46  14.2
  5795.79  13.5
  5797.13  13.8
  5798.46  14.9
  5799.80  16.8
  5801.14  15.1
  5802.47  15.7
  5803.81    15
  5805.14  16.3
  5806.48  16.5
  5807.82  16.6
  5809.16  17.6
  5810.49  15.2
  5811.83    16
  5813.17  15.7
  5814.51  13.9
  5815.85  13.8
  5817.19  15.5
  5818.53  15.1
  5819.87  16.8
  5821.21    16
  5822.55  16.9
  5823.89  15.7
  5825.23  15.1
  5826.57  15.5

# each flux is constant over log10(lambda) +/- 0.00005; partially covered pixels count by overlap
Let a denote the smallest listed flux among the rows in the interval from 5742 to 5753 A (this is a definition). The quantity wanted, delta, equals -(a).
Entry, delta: -14.1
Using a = 14.1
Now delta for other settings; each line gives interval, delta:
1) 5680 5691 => -11.8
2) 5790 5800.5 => -12.4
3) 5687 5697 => -11.8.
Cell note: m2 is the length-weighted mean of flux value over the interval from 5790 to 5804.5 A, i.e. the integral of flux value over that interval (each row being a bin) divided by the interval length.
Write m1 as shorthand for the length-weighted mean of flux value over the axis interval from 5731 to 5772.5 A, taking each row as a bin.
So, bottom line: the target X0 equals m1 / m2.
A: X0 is 1.021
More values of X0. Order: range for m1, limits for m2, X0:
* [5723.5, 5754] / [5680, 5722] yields 1.032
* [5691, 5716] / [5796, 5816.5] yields 0.944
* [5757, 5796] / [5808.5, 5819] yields 0.966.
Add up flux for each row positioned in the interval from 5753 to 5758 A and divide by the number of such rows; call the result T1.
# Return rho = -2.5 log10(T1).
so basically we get -2.87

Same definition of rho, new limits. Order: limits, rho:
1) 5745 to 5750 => -2.94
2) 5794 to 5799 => -2.87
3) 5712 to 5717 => -2.88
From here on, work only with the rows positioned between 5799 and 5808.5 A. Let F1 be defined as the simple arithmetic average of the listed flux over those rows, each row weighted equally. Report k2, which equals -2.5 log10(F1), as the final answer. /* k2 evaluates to -3.01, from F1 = 16.0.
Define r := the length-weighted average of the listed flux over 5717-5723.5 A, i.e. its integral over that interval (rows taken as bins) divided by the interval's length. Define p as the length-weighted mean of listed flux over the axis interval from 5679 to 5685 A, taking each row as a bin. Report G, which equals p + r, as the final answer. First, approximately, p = 14.6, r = 16.1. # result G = 30.7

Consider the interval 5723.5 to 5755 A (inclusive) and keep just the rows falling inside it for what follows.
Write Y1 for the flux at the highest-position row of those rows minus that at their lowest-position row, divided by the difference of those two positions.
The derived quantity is -0.07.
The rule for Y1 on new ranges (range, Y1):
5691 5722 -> -0.10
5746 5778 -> 0.05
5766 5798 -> -0.02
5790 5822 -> 0.12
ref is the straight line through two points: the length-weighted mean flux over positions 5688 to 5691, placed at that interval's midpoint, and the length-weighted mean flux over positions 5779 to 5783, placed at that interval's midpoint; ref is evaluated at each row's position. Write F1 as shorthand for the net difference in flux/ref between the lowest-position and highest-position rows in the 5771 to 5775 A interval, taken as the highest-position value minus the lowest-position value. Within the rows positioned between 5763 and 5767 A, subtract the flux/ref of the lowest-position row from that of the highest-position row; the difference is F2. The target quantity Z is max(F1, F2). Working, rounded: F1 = 0.10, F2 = -0.13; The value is 0.10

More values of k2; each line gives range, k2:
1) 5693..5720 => -2.92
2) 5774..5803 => -2.91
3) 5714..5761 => -2.97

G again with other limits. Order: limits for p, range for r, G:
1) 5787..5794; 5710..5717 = 28.1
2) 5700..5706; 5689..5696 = 31.1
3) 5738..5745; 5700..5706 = 29.4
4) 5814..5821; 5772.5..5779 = 30.8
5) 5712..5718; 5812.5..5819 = 29.9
